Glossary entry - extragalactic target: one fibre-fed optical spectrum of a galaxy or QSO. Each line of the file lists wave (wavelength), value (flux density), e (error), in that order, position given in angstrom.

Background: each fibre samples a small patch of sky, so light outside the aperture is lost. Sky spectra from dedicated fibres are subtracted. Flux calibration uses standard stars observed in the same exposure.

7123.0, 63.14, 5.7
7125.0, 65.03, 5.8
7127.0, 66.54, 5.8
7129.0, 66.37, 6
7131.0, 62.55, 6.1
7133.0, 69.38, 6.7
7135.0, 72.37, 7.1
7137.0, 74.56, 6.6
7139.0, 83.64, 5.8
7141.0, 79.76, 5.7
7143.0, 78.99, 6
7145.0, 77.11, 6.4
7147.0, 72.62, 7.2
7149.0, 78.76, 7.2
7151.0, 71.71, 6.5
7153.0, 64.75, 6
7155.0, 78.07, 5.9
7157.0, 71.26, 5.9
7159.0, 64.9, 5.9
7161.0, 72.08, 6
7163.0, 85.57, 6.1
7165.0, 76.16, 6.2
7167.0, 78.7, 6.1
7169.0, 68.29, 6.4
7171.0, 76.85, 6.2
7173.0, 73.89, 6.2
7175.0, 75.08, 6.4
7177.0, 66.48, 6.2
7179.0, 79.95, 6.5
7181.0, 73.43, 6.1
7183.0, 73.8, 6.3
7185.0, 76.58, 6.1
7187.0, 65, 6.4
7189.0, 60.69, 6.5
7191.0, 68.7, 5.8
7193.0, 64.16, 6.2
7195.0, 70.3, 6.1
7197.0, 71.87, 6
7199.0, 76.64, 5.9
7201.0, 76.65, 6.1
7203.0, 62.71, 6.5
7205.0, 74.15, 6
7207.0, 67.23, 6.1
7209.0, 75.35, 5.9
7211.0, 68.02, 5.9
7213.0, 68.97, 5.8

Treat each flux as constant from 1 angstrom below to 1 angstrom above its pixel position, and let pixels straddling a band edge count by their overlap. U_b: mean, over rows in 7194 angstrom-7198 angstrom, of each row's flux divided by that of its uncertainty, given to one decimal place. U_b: 11.8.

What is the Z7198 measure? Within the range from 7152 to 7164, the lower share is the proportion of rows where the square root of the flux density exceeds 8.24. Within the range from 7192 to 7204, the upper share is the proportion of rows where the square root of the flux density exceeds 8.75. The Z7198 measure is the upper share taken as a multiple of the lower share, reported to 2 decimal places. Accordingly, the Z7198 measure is 0.50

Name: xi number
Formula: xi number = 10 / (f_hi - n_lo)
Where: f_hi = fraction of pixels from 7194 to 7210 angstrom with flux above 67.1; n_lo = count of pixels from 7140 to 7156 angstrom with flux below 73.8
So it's -4.7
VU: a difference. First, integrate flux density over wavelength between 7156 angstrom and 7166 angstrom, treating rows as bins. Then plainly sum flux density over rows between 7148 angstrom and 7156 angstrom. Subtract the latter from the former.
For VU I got 447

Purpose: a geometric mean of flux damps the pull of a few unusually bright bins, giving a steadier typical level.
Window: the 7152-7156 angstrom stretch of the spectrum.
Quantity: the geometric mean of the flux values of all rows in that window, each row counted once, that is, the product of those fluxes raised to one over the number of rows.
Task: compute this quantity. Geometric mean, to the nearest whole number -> 71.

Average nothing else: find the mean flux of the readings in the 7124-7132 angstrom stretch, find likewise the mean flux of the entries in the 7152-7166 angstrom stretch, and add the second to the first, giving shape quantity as 138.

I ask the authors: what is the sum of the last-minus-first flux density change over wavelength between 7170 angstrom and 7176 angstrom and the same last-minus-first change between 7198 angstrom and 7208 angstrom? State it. -11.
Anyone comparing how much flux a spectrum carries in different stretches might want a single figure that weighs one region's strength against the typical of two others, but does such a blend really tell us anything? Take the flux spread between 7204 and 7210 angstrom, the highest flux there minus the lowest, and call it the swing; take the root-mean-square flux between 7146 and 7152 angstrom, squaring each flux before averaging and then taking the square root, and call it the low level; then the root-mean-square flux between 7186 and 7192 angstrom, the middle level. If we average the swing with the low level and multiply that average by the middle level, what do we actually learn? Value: 2678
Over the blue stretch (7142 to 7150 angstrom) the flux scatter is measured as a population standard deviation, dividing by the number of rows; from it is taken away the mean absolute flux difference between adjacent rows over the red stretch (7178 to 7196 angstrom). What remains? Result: -3.0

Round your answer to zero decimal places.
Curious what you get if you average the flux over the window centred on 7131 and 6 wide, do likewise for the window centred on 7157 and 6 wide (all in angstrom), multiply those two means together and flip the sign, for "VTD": -4720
